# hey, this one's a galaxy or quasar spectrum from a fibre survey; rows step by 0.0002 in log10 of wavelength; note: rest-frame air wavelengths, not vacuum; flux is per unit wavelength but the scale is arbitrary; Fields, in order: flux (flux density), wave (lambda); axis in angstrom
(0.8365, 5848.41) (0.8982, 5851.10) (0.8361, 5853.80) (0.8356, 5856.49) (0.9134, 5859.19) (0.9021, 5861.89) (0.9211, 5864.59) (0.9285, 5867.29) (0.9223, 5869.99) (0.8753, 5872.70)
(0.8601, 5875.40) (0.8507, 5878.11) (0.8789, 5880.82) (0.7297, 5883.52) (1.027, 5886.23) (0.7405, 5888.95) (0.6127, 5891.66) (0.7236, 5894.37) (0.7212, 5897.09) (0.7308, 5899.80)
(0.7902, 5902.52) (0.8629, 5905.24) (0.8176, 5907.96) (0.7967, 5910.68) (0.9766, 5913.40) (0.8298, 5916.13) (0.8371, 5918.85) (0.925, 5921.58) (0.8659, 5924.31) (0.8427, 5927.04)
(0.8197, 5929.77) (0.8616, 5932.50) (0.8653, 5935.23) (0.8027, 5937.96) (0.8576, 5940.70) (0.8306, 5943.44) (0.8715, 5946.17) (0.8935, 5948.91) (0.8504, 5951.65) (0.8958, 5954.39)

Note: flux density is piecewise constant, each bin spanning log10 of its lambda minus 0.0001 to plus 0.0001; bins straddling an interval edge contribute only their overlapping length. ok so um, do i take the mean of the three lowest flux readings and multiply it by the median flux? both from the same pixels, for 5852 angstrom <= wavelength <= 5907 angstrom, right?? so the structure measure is 0.59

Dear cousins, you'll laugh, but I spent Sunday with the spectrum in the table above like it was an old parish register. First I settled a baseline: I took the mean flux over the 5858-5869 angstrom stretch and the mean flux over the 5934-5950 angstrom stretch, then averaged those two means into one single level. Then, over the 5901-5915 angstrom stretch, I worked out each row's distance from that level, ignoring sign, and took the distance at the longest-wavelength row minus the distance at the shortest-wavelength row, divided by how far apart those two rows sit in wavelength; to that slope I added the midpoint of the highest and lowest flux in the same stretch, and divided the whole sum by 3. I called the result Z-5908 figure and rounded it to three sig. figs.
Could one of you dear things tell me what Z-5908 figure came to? 0.294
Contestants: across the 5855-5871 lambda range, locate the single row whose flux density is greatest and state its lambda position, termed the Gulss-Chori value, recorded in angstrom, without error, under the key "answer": 5867.29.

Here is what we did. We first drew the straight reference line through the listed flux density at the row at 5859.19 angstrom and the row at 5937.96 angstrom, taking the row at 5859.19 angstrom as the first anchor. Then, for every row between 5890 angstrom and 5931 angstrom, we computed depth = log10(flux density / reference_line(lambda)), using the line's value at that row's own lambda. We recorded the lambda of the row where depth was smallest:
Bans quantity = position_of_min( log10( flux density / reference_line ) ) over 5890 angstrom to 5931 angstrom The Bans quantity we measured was 5891.66 angstrom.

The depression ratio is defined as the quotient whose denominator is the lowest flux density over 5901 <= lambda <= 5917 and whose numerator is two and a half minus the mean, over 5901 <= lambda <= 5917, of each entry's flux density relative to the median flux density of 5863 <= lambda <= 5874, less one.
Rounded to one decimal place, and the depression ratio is 3.3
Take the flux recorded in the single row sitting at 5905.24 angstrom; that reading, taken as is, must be 0.8629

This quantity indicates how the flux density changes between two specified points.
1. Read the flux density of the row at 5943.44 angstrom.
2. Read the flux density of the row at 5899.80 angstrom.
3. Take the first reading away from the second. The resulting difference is -0.10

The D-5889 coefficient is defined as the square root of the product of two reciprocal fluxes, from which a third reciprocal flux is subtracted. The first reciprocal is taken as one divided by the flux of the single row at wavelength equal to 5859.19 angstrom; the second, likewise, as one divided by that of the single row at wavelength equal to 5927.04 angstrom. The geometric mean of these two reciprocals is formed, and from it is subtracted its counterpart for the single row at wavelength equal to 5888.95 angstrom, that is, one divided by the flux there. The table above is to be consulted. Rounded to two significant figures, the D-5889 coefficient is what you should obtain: -0.21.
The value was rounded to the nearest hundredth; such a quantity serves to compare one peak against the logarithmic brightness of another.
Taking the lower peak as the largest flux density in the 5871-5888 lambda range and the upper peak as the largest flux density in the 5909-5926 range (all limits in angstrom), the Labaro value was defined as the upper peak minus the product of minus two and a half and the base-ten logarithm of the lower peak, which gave 1.01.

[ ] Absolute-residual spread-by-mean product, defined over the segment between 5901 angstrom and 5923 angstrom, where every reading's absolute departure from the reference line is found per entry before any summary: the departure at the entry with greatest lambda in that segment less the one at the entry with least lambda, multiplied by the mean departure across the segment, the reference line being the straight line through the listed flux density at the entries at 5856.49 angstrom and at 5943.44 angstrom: 0.0023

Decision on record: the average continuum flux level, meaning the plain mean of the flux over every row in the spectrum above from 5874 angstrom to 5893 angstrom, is 0.81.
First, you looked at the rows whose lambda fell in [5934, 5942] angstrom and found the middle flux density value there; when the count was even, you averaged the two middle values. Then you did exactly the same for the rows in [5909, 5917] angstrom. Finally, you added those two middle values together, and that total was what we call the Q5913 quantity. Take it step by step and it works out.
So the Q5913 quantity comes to 1.69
